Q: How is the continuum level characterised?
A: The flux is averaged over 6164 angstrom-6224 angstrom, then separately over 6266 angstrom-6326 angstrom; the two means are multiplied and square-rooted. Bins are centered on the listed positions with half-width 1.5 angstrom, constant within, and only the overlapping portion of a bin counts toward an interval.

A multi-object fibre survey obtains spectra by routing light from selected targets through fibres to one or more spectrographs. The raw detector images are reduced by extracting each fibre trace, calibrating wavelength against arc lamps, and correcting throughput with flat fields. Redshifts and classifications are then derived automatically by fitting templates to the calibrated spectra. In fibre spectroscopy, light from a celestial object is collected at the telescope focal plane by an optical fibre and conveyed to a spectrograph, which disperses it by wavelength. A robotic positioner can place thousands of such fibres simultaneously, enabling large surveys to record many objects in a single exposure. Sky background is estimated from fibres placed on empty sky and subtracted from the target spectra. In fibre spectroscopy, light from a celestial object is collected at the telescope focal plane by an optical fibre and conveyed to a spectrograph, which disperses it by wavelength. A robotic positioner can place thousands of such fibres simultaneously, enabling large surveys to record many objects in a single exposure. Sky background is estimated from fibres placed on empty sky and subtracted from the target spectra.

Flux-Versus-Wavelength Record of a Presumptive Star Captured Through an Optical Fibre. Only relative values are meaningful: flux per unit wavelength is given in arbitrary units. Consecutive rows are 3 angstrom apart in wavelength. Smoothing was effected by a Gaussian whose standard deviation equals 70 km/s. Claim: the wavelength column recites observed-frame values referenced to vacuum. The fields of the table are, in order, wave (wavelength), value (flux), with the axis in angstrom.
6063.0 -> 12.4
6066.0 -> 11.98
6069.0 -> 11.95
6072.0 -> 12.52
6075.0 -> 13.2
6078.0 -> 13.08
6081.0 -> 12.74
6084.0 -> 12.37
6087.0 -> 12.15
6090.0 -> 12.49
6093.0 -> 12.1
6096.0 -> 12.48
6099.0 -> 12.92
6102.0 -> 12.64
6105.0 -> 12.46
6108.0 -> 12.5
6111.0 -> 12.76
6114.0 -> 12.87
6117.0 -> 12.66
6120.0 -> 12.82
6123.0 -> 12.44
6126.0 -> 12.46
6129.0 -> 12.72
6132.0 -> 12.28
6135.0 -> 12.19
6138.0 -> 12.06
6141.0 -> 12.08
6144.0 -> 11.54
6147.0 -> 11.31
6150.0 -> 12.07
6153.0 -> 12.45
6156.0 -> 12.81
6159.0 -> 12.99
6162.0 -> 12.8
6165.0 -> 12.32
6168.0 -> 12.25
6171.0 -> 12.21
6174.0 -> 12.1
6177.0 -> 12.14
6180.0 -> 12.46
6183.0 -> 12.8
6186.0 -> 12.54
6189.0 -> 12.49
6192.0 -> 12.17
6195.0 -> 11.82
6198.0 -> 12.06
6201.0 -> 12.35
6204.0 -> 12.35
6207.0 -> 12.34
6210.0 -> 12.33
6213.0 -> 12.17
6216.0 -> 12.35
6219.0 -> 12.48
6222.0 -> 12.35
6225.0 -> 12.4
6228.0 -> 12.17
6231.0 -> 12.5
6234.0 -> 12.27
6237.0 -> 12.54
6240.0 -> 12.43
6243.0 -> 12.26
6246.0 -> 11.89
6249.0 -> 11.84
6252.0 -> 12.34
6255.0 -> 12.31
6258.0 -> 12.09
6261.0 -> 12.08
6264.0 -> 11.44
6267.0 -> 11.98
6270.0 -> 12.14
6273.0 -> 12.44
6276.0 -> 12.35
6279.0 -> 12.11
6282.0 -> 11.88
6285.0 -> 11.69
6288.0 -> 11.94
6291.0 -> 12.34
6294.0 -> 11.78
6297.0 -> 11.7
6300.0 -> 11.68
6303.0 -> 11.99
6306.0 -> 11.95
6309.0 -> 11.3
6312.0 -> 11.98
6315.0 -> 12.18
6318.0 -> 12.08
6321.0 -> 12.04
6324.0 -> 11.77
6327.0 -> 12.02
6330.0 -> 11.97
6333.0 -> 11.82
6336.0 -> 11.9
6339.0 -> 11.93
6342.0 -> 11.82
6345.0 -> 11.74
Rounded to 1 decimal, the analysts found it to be 12.1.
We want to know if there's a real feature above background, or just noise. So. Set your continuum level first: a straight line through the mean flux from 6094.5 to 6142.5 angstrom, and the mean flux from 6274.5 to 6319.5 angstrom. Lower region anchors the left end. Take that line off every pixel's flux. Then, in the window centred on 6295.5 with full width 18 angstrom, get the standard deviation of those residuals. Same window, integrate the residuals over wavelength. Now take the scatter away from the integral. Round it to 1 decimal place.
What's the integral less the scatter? -0.8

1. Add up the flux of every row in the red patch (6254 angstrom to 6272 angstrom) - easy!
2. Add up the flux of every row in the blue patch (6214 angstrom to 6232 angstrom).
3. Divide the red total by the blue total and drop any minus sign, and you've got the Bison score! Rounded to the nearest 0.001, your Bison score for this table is 0.970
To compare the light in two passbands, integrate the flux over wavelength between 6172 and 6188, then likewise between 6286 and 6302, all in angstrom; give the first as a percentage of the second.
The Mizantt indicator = 104.4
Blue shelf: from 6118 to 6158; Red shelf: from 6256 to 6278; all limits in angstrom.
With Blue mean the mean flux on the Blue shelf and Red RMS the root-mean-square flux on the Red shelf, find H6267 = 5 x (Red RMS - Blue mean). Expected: -0.9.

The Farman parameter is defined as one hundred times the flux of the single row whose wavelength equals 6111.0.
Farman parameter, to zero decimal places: 1276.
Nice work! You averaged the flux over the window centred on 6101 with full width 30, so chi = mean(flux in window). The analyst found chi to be 12.5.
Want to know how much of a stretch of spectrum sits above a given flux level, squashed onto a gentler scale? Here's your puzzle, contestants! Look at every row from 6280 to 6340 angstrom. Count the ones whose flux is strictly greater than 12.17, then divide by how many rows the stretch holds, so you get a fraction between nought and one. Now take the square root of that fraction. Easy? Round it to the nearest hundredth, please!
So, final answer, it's 0.32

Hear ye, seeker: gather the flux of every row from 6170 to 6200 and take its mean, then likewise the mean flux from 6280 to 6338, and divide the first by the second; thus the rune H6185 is 1.032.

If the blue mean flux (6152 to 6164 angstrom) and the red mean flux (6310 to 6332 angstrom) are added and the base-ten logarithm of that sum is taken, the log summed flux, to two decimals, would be 1.39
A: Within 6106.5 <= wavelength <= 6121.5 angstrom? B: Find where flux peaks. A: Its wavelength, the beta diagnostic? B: 6114.0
